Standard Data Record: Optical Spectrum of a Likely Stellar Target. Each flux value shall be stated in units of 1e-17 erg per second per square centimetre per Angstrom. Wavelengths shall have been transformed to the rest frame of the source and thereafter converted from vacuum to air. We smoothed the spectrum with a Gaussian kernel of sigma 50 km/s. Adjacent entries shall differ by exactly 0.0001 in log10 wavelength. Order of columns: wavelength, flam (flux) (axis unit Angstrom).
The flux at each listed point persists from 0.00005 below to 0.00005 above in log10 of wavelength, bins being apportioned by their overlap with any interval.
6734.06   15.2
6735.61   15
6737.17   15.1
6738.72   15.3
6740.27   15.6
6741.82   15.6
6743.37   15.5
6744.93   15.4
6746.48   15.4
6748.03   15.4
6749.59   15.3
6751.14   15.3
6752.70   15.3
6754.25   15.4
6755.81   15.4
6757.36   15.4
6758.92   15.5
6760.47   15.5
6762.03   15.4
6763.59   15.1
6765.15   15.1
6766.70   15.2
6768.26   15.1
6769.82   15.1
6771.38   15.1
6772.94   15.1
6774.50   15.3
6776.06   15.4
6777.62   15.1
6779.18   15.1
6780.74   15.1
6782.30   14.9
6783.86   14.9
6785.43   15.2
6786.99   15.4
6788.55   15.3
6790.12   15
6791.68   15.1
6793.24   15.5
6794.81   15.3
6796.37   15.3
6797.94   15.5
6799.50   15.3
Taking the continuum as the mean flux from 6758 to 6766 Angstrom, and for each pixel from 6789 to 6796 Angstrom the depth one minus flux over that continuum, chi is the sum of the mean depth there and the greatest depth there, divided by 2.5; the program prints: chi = 0.0108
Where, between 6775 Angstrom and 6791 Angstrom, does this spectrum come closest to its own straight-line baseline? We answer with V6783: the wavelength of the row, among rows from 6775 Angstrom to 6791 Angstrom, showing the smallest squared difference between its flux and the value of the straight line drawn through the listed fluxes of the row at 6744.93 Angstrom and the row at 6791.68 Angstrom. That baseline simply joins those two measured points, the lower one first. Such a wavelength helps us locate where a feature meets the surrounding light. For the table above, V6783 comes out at 6785.43 Angstrom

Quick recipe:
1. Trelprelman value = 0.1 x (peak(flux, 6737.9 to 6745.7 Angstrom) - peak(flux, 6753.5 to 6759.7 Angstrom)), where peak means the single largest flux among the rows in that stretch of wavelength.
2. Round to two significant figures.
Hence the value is 0.010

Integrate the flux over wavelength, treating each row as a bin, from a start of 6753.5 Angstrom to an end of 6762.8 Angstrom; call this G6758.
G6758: 144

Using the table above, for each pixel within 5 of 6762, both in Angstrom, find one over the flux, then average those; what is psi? 0.0653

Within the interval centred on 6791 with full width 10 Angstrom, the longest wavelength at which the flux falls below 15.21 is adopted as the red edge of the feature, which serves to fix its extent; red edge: 6791.68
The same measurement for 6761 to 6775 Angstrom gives 6772.94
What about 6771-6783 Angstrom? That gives 6782.30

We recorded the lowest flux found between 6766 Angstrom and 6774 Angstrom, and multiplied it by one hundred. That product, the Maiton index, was 1510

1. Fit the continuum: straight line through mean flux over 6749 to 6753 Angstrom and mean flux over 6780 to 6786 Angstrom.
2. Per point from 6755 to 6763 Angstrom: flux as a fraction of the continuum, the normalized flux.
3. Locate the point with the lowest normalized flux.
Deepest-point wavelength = 6755.81 Angstrom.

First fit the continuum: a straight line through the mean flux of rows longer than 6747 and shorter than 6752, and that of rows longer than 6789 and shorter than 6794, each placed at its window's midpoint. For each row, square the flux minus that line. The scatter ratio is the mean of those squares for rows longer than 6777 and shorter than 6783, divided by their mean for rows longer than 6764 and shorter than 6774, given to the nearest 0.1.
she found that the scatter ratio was 1.7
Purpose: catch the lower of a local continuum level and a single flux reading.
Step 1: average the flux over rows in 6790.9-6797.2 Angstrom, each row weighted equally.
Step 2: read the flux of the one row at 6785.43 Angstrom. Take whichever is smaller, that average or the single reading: 15.2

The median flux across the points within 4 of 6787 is 15.20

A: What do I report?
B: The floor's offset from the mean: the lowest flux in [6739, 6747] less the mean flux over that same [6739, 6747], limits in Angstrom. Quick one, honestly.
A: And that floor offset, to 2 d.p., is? -0.10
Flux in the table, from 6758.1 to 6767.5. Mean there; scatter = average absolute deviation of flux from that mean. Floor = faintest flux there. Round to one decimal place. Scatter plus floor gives 15.3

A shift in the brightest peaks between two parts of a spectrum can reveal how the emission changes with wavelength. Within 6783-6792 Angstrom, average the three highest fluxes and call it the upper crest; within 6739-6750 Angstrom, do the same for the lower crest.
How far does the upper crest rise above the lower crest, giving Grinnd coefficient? -0.27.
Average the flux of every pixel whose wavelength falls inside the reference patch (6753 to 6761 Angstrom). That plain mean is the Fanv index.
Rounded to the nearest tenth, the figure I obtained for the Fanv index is 15.4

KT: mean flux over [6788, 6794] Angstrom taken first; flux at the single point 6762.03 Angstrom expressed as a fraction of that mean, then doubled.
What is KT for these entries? 2.023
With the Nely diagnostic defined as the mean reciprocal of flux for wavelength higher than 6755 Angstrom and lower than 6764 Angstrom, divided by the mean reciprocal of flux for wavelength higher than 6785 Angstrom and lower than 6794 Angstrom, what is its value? 0.99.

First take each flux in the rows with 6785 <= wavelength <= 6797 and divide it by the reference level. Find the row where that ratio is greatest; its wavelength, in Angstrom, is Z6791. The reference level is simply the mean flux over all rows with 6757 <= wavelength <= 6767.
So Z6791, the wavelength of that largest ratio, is 6793.24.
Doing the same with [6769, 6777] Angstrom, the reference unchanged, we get 6776.06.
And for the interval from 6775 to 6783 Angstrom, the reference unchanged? 6776.06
